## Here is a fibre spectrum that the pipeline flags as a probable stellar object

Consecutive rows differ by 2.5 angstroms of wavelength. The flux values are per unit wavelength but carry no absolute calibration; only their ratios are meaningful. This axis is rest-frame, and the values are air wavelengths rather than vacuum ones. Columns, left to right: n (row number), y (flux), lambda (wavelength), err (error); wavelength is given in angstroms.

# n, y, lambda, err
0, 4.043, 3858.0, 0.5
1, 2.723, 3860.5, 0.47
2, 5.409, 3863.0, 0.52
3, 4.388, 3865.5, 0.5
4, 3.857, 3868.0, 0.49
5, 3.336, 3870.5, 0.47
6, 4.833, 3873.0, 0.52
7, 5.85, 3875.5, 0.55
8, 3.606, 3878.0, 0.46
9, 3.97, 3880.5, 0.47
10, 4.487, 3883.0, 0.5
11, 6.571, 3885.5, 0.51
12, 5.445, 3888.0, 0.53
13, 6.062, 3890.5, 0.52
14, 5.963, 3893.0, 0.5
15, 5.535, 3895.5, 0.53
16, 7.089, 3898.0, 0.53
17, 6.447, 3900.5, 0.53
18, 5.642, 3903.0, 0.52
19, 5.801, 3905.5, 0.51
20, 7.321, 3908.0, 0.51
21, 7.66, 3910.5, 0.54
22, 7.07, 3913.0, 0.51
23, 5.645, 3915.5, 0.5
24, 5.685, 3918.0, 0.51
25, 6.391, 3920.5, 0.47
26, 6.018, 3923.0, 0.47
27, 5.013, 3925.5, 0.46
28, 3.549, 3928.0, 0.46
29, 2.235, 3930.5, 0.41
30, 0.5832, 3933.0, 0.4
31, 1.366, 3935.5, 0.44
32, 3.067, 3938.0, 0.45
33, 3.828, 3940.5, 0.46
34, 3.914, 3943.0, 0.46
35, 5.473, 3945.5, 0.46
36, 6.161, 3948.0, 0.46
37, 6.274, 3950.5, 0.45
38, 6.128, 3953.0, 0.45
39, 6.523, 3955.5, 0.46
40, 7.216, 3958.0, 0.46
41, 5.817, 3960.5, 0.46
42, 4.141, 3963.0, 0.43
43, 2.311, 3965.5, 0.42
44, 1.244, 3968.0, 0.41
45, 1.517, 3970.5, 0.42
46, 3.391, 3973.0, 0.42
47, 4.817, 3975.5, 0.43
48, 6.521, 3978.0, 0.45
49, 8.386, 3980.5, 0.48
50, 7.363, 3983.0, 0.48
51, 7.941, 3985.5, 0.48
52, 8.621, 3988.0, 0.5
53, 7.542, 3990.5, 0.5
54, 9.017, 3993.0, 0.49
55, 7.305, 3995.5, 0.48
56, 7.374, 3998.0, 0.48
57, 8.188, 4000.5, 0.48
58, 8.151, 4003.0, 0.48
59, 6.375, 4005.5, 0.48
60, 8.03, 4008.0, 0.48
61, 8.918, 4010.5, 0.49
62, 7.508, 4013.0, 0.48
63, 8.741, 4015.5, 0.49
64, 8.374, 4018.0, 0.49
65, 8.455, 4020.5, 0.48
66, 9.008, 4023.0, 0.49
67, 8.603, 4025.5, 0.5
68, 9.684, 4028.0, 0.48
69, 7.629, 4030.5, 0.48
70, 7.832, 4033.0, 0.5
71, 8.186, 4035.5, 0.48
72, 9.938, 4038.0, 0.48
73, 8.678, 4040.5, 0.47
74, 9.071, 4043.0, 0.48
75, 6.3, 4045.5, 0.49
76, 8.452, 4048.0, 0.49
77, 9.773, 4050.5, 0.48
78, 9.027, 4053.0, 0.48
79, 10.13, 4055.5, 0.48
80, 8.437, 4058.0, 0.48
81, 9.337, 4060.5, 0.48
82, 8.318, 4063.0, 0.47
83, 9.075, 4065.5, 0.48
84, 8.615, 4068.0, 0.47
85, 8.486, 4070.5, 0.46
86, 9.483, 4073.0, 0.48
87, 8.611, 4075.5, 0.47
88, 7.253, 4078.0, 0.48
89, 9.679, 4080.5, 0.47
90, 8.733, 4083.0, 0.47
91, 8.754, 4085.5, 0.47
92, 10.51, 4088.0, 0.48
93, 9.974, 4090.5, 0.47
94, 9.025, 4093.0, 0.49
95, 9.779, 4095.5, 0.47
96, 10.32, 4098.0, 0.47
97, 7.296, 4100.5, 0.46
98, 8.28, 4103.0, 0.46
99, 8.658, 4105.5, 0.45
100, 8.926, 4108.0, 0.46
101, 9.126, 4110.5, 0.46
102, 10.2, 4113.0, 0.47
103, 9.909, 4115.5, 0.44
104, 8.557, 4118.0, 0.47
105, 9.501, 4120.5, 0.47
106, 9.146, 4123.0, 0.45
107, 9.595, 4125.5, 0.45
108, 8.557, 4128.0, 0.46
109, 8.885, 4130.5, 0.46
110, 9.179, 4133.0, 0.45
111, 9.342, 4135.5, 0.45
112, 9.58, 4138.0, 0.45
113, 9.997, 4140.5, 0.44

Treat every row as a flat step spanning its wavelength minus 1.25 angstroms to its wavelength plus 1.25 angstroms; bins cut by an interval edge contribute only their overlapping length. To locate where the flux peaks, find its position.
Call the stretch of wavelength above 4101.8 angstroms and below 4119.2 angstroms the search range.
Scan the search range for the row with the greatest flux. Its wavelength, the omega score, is 4113.0 angstroms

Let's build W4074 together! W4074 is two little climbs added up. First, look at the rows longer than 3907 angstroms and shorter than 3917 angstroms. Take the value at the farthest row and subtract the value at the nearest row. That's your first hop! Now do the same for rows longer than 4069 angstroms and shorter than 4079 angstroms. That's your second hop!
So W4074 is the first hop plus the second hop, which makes -2.9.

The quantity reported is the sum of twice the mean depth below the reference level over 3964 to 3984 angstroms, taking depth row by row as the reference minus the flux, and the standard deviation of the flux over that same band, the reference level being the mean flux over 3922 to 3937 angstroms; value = 0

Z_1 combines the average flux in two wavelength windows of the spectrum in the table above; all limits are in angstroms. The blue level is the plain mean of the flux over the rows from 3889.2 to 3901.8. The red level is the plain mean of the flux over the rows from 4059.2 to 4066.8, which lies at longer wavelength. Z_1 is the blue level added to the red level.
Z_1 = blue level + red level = 15.1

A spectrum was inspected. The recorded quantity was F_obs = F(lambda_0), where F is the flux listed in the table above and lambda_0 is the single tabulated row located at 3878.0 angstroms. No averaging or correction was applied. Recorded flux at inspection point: 3.606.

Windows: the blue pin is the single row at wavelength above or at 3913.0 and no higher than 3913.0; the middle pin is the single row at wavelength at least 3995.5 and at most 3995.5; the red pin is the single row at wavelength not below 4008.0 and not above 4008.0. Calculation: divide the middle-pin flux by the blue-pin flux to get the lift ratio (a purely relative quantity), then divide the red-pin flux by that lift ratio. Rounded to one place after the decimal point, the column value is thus 7.8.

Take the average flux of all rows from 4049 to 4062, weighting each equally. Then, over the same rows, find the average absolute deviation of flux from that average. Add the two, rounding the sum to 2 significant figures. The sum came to 9.8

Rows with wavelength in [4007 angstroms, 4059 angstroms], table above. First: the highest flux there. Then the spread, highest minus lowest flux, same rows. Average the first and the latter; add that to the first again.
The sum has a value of 17.1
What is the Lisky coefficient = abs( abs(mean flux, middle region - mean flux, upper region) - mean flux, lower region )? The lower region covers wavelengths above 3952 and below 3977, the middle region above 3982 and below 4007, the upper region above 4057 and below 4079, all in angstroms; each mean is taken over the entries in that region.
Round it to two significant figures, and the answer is 3.5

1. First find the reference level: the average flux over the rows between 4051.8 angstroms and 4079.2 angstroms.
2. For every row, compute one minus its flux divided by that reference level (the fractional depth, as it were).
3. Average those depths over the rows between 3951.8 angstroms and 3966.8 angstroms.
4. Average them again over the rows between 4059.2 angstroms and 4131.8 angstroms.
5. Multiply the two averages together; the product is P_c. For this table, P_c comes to -0.011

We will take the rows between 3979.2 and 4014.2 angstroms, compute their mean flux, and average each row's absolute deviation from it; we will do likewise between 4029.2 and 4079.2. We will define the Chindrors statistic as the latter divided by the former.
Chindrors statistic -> 1.2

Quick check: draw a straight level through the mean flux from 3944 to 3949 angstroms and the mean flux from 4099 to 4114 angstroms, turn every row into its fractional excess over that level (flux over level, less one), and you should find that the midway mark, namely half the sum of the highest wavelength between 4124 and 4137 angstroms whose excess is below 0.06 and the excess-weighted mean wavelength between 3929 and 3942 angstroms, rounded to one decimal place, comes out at 4035.1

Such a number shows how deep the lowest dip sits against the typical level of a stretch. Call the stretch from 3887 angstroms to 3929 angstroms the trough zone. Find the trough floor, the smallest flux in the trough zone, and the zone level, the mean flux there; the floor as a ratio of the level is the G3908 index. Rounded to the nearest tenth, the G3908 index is 0.6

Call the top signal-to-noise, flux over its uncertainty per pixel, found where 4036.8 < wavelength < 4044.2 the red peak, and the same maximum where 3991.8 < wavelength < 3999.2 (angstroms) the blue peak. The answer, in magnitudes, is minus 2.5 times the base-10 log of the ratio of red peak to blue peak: -0.13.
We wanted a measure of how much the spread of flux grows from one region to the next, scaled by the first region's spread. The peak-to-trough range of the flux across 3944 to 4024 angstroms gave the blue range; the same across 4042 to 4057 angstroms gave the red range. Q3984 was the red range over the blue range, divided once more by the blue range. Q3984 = 0.06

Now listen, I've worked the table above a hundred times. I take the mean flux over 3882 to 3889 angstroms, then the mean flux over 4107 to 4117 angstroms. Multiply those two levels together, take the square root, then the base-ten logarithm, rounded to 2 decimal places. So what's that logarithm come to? 0.86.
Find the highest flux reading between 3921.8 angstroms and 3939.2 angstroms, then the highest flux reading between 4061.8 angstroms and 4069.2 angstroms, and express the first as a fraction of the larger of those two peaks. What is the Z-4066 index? 0.66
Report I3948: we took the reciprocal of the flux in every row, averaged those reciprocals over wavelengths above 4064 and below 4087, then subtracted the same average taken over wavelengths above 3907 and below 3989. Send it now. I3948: -0.18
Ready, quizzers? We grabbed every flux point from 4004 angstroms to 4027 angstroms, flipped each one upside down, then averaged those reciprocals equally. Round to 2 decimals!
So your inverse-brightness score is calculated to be 0.12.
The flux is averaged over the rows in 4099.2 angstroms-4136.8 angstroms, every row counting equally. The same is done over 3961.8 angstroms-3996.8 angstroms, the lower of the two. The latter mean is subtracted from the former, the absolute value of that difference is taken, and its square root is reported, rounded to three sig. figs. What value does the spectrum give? 1.81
